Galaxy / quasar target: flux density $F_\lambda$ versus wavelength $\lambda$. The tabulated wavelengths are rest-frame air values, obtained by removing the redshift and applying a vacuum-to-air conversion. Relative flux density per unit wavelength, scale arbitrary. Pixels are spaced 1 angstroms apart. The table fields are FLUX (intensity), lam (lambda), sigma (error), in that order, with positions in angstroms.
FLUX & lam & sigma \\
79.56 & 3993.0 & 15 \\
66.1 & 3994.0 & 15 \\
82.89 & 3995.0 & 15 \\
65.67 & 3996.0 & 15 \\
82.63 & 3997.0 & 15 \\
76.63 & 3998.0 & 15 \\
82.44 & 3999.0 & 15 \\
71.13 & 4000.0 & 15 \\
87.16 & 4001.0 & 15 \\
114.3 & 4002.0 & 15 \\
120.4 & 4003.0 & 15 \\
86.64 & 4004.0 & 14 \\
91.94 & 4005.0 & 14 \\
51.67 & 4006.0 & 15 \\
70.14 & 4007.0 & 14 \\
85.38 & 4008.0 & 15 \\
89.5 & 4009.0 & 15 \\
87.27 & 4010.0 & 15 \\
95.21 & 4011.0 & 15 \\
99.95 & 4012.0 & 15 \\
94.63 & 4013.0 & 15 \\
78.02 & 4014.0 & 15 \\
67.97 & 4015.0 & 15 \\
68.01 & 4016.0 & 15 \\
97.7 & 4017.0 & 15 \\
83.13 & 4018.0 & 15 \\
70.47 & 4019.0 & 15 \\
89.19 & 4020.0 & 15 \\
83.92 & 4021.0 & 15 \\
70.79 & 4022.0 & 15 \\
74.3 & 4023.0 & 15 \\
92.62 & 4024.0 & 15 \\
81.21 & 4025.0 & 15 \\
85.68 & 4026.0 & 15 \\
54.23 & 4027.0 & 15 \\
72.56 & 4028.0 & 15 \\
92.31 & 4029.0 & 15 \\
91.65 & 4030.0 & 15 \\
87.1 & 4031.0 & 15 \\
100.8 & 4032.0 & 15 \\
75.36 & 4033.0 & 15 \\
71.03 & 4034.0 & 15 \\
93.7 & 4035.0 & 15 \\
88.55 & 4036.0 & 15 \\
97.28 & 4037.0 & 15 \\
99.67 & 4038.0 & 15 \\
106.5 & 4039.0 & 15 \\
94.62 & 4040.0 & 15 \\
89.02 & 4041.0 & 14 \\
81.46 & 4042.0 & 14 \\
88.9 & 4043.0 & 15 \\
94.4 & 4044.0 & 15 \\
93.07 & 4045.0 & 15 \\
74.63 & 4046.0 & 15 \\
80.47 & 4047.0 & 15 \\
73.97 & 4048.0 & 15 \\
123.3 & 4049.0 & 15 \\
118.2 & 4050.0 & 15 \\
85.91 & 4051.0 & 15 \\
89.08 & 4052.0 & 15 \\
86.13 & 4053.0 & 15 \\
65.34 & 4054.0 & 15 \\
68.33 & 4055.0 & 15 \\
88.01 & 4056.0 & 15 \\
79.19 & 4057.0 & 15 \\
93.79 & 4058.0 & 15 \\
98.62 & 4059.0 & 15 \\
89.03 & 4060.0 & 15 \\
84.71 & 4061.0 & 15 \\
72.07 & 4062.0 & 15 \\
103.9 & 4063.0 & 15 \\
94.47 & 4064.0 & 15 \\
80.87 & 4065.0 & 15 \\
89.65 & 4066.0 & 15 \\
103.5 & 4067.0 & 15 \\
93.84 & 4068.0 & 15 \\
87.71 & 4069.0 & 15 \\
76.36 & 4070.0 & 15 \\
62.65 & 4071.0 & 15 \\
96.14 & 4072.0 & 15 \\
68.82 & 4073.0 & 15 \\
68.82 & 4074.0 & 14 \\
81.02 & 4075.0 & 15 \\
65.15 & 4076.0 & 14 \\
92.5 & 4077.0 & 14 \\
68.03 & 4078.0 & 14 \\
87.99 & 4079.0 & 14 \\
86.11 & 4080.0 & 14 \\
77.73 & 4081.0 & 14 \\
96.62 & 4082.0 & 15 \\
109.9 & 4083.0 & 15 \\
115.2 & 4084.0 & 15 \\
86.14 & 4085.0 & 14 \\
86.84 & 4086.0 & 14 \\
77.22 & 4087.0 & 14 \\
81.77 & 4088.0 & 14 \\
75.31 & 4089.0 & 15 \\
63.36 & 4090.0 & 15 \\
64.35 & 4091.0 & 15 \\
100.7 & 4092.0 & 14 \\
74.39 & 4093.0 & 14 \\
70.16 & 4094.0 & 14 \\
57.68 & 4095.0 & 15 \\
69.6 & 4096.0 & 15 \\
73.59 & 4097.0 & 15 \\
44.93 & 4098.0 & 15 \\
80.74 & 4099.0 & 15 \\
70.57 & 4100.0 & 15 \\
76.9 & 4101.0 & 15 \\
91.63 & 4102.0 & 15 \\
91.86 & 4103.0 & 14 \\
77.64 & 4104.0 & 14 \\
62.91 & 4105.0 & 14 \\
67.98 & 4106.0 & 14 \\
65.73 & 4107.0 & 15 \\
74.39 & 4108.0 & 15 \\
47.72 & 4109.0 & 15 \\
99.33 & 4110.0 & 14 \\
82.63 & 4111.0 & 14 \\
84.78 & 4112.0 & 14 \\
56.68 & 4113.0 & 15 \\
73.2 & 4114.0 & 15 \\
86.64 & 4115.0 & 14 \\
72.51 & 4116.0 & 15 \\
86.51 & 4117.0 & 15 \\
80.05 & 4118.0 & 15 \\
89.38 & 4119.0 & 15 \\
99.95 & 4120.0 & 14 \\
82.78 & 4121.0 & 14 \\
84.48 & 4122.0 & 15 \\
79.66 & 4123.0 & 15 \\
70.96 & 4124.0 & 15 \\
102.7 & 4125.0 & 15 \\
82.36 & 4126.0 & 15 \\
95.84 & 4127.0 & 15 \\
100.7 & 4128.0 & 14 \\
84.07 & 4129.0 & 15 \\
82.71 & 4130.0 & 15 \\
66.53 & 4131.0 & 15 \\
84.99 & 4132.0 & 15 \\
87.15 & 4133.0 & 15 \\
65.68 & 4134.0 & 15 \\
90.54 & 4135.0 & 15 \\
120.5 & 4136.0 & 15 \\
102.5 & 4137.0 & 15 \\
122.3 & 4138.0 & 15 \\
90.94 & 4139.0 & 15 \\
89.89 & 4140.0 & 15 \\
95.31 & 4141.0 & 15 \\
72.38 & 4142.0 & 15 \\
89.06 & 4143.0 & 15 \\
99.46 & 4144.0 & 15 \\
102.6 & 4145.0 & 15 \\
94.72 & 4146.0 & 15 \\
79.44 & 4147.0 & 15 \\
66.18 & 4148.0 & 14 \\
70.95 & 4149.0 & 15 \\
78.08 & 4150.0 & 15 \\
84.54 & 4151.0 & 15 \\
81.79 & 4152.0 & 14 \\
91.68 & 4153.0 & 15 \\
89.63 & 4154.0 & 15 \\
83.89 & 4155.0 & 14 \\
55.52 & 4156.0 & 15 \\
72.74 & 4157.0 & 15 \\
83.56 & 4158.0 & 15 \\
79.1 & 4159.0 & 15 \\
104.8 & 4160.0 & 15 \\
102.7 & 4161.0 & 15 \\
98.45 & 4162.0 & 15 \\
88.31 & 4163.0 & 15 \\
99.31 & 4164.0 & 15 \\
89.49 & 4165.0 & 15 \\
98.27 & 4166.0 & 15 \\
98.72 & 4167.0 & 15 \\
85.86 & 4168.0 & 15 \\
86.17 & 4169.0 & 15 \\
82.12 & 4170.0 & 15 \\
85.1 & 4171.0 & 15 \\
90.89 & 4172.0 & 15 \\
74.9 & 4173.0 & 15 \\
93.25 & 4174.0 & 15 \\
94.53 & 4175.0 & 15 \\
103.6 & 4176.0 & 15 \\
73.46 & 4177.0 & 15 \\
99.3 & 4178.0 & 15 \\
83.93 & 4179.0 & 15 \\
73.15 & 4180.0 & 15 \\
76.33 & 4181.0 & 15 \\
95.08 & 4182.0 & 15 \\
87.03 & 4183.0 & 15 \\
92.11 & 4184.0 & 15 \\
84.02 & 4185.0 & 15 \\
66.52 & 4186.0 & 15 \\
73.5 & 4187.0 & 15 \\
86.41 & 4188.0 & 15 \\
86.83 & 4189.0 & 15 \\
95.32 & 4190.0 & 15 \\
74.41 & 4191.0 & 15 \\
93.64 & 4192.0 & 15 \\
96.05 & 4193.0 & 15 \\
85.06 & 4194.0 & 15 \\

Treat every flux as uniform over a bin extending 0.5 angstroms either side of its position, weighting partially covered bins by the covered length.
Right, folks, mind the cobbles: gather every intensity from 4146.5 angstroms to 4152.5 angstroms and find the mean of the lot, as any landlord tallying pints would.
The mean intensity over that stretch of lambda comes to 77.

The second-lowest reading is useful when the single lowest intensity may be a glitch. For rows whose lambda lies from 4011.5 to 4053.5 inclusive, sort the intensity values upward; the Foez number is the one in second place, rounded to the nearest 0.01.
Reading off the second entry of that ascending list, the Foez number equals 67.97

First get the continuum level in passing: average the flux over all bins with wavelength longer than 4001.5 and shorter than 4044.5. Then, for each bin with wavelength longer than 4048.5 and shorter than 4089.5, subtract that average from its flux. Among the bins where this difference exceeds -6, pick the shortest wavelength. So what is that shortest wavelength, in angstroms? 4049.0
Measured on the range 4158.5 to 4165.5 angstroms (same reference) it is 4160.0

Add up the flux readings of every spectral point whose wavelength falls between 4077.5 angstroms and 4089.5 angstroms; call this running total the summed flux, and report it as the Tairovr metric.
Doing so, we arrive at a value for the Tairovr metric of 1049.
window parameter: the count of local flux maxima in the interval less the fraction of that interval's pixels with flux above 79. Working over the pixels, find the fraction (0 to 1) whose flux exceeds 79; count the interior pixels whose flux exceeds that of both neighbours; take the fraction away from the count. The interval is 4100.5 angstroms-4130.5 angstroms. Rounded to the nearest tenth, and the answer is 10.4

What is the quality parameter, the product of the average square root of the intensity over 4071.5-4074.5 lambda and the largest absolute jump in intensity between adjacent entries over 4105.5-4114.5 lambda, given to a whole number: 454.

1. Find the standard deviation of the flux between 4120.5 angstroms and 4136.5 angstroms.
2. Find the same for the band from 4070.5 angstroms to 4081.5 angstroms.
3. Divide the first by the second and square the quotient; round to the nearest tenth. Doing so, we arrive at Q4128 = 1.4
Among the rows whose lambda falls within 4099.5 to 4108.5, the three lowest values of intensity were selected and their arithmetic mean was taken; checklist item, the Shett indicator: 66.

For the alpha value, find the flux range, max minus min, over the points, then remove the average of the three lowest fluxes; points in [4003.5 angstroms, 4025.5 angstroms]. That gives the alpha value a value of -14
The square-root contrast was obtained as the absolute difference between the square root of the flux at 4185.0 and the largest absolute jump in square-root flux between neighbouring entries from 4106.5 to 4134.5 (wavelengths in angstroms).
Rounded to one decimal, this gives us 6.1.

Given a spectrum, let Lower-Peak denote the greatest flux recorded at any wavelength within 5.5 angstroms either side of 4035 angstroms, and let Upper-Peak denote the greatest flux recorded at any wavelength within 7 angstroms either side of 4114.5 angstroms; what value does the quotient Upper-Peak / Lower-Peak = 0.94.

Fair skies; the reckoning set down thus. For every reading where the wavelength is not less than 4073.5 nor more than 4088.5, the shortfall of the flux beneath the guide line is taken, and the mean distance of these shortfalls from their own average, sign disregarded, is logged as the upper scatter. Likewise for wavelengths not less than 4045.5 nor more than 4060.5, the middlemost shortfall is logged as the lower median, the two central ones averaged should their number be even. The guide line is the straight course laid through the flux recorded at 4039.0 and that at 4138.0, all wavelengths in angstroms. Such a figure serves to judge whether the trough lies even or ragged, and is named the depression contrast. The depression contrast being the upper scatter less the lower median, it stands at -12.3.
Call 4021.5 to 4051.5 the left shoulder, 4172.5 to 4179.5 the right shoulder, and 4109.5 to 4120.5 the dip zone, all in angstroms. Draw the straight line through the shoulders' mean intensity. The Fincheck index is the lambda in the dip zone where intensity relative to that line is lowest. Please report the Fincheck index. 4113.0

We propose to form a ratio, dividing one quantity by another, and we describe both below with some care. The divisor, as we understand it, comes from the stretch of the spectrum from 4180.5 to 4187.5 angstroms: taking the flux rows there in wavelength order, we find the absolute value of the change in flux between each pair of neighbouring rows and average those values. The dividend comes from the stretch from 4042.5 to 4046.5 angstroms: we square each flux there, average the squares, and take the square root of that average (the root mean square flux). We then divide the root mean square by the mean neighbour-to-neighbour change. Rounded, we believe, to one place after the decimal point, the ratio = 8.2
